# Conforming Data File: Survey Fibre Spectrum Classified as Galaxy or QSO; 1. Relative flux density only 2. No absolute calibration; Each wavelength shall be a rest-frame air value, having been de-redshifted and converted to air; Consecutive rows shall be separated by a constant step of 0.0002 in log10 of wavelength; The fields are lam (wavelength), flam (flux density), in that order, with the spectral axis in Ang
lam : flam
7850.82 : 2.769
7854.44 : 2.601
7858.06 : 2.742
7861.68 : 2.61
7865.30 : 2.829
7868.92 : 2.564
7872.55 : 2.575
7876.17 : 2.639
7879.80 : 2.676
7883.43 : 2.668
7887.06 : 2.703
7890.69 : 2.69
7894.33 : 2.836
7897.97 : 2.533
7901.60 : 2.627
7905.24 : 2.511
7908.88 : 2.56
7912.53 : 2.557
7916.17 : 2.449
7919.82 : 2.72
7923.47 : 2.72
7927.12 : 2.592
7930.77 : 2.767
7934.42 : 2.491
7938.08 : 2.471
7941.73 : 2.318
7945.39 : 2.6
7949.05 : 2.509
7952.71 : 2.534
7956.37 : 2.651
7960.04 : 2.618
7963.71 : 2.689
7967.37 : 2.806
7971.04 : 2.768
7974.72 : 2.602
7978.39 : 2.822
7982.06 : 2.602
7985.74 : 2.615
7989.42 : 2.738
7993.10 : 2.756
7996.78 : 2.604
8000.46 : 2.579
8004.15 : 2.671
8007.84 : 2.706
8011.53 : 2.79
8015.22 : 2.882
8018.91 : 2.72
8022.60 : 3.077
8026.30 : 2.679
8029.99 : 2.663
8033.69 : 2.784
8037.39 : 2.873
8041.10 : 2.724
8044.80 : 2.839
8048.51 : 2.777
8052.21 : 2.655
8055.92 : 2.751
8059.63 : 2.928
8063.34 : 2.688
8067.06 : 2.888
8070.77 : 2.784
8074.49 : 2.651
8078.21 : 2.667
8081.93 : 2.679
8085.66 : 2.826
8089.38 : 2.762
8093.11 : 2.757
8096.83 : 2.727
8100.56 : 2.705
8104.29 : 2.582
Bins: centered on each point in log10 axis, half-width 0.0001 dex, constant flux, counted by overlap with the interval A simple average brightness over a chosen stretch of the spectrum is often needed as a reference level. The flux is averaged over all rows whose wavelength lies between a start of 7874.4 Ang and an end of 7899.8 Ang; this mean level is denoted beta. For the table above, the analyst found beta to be 2.68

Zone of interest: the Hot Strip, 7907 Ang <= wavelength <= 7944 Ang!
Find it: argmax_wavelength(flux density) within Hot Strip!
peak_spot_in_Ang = 7930.77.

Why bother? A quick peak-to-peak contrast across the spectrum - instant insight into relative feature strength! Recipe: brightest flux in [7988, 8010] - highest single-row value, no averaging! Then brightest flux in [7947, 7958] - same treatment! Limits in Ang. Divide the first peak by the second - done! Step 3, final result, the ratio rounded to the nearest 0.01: 1.04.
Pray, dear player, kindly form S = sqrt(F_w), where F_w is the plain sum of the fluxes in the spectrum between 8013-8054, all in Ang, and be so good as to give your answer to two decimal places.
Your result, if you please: 5.54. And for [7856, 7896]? 5.43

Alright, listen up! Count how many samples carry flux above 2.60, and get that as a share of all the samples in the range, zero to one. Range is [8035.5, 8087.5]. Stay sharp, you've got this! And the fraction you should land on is 1.00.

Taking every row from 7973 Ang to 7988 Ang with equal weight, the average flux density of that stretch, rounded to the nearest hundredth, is 2.66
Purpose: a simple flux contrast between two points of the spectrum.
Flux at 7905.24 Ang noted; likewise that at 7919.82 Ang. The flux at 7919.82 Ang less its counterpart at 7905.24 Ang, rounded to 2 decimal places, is 0.21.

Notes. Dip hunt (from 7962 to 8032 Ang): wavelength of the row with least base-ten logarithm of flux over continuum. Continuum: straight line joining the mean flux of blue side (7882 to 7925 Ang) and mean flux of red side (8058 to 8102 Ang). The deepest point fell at 8000.46 Ang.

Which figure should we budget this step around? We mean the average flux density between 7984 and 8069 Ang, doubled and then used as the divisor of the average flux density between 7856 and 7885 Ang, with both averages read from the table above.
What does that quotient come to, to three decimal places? 0.483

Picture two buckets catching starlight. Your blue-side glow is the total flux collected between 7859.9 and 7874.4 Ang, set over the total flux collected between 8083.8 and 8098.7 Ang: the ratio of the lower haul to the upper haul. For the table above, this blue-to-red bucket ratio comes 0.93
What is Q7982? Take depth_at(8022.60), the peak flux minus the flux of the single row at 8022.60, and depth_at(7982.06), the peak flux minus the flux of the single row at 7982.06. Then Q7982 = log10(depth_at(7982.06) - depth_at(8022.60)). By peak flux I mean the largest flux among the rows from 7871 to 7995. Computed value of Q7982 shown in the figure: -0.32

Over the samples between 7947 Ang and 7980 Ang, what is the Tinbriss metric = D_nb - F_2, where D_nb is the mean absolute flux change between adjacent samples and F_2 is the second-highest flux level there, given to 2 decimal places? -2.71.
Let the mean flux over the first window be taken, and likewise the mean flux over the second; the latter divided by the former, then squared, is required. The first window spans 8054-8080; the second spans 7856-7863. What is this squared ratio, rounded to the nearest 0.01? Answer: 0.94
